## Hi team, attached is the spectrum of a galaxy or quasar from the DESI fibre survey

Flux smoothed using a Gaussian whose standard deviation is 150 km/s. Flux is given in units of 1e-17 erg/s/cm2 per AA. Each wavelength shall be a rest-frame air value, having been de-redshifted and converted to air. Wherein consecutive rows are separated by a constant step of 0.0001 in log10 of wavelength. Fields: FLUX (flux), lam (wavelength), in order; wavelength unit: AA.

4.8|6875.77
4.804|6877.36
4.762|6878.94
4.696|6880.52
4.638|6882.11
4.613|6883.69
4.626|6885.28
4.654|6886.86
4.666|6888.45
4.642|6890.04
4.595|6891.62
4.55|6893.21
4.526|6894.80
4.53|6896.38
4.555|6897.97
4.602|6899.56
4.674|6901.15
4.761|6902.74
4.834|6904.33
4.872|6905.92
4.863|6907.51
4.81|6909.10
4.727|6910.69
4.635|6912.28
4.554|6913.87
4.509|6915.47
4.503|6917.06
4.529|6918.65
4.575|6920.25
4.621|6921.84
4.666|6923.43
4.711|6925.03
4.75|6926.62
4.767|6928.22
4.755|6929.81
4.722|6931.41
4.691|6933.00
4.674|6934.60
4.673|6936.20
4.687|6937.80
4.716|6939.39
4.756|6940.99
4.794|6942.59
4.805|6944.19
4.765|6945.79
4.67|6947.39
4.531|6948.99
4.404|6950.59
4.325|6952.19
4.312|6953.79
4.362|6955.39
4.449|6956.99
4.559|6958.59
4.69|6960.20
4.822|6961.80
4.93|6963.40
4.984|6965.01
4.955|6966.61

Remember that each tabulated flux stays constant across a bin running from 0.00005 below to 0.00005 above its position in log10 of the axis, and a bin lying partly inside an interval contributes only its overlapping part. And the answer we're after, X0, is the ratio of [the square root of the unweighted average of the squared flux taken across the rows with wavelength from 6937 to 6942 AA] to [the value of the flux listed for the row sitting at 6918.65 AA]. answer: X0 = 1.04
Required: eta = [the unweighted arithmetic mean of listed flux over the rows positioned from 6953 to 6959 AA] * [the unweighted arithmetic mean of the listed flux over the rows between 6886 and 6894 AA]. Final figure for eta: 20.4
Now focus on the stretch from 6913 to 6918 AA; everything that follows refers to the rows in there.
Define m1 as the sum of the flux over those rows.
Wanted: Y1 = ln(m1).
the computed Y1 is 2.61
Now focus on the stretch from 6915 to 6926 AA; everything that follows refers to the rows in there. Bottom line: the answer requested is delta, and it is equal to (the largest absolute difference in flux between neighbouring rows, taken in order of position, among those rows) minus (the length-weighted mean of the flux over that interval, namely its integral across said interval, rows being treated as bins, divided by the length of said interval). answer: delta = -4.55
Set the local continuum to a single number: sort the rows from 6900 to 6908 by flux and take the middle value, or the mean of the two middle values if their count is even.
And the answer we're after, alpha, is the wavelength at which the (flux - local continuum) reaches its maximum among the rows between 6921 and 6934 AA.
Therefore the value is 6928.22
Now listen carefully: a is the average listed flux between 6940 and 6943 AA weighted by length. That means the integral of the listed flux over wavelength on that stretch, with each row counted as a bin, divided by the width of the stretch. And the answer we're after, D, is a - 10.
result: -5.24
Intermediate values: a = 4.76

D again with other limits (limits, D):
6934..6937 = -5.33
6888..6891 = -5.35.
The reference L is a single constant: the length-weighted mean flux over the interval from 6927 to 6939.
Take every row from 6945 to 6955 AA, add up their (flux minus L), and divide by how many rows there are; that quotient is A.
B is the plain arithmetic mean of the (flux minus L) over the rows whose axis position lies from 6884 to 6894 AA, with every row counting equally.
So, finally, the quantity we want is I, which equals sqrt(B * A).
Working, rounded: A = -0.21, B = -0.090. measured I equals 0.14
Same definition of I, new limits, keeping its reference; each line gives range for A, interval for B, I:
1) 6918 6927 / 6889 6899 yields 0.10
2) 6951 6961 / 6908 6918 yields 0.15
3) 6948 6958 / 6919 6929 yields 0.10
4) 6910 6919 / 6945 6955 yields 0.17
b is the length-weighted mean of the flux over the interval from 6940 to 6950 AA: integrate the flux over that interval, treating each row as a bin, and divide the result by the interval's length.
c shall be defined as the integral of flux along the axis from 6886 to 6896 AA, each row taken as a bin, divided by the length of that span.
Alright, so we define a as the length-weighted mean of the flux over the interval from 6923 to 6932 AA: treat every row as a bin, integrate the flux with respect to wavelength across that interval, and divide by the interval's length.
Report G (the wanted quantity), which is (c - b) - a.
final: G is -4.8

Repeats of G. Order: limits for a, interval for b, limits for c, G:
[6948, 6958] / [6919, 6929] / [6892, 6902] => -4.5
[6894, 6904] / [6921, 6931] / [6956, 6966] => -4.6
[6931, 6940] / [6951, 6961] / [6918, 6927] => -4.5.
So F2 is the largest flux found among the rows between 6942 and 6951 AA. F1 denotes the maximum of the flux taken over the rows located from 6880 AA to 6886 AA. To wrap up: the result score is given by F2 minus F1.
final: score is 0.11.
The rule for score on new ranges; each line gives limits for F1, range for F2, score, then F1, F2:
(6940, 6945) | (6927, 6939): -0.04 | 4.805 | 4.767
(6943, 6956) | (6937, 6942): -0.05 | 4.805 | 4.756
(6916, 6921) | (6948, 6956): -0.04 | 4.575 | 4.531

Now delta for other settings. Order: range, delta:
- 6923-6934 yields -4.68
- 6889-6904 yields -4.52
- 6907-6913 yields -4.67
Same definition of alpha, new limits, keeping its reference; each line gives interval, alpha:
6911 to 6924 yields 6923.43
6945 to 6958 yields 6945.79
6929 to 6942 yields 6940.99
